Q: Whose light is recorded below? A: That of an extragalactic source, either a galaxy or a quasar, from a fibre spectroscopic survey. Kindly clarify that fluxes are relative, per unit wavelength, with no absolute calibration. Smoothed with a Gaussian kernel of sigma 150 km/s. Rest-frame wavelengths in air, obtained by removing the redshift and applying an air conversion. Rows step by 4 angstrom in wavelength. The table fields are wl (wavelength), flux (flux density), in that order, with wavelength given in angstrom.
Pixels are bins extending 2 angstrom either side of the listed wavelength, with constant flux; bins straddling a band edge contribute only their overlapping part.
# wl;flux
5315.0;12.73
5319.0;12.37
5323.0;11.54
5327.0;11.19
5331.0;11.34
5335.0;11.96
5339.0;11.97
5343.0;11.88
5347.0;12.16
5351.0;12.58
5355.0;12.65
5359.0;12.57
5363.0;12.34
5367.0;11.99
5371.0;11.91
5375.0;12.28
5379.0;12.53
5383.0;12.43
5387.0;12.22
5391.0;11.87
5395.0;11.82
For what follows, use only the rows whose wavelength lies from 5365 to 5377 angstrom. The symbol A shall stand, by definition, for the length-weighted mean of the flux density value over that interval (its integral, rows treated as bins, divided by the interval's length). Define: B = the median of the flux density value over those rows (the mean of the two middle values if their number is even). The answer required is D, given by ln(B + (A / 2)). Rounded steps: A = 12.1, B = 12.0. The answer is 2.89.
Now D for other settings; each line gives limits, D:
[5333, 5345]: 2.89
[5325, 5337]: 2.84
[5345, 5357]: 2.93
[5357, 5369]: 2.92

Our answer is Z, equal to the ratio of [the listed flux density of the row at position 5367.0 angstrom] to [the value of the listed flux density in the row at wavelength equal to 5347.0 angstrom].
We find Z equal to 0.99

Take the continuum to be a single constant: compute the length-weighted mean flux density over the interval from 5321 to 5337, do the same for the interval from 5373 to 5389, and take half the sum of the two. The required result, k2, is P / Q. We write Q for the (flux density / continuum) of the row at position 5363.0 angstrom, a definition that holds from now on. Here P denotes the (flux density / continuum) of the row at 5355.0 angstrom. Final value 1.03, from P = 1.06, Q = 1.03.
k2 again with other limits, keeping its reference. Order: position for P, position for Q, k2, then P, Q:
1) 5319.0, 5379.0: 0.99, 1.04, 1.05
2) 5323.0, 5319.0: 0.93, 0.97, 1.04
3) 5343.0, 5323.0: 1.03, 1.00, 0.97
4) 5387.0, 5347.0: 1.00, 1.02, 1.02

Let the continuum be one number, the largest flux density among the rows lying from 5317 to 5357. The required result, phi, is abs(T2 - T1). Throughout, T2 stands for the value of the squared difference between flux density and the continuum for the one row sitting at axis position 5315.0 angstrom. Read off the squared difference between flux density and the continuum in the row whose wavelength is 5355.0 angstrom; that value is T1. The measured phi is 0.01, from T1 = 0.0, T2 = 0.01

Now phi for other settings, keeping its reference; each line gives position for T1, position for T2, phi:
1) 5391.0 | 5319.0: 0.53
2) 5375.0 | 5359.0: 0.13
